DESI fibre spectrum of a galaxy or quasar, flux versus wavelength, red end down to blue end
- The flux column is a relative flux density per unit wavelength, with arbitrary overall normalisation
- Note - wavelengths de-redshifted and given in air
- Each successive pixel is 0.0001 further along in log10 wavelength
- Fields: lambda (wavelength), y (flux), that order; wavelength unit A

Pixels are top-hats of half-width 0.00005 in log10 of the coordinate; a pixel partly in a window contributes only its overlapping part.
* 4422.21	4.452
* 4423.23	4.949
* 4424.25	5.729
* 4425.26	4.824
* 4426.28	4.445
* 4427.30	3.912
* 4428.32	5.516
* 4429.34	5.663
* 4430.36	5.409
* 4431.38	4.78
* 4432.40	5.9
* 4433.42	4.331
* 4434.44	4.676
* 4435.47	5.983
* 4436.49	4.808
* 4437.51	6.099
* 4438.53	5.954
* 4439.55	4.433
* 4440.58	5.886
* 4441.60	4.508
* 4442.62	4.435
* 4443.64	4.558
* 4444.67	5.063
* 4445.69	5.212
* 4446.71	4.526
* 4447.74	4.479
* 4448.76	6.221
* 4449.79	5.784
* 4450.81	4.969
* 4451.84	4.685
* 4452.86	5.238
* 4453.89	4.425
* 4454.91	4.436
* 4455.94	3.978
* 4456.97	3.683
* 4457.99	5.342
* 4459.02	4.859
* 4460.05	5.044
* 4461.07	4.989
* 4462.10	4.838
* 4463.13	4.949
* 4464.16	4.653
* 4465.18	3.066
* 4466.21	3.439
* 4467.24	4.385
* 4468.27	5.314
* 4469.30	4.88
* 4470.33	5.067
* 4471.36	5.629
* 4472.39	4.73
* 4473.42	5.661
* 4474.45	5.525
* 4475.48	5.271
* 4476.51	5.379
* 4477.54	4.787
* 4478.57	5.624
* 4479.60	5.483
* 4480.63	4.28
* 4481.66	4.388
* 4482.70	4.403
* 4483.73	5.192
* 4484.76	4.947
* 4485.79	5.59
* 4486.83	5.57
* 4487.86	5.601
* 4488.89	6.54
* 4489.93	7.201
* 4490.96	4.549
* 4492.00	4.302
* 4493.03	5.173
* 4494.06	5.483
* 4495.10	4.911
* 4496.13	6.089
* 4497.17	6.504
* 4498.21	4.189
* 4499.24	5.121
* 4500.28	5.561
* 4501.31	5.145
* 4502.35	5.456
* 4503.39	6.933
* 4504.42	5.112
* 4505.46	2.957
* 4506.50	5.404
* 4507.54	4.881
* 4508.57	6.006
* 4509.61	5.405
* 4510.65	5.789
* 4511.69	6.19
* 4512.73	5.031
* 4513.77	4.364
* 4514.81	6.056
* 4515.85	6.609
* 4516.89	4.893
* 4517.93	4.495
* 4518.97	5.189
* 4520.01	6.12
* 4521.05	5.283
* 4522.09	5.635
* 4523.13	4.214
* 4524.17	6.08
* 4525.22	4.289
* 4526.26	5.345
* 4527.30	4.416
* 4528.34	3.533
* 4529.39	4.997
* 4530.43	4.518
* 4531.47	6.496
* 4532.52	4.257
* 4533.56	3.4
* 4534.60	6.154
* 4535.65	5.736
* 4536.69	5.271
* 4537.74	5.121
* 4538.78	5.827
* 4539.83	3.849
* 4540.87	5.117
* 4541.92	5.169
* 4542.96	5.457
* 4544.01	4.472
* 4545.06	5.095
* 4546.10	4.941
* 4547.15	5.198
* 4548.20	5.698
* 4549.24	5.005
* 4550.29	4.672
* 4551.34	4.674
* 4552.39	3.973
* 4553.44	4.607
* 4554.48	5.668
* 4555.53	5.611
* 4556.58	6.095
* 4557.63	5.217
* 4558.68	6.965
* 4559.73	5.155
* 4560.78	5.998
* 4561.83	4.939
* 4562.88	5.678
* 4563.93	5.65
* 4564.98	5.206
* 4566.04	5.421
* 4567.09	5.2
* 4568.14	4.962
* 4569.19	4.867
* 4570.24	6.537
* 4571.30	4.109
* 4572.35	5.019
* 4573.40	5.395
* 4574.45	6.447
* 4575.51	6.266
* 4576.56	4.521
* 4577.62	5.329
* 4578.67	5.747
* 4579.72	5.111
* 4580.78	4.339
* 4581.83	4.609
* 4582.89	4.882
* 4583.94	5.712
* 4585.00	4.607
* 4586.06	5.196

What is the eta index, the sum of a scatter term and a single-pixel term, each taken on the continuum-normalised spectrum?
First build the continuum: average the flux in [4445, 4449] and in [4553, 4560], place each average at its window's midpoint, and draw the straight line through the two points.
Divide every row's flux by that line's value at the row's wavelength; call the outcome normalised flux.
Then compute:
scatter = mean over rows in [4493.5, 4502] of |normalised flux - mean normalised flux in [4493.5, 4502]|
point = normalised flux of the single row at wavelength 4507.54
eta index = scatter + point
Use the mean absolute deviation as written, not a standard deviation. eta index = 1.01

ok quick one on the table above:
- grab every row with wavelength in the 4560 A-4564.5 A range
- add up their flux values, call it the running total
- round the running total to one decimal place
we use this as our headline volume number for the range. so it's 22.3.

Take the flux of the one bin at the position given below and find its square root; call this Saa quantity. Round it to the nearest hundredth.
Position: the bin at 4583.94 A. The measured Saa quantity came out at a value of 2.39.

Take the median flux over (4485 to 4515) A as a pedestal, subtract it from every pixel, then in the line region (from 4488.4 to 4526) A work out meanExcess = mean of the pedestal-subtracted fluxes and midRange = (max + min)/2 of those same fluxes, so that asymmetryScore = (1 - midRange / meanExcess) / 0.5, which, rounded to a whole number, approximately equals -6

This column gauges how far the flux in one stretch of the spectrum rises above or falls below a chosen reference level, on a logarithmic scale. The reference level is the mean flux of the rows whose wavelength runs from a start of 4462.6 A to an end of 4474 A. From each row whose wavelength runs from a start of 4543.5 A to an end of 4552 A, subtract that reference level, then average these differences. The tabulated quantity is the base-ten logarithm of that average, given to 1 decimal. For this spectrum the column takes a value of -0.6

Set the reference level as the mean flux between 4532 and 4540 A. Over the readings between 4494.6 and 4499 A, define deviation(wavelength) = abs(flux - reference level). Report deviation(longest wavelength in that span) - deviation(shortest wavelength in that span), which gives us 0.72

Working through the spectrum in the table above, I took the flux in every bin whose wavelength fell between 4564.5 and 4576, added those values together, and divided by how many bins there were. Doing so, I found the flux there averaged 5.4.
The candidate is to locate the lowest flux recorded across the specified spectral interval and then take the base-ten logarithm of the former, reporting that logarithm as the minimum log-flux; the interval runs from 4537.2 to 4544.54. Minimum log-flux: 0.585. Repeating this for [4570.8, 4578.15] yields 0.614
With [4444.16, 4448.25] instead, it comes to 0.651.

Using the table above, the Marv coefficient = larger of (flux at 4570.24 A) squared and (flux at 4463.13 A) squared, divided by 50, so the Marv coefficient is 0.85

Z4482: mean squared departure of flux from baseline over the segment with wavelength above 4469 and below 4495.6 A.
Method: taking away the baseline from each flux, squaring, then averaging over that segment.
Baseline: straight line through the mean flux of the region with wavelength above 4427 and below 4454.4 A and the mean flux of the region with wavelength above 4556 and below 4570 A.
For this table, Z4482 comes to 0.43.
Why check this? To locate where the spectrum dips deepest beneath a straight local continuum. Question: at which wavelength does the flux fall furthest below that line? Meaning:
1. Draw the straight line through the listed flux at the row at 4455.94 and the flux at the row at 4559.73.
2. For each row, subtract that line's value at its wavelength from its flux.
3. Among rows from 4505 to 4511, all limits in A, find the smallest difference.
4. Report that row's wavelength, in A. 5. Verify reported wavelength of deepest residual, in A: 4505.46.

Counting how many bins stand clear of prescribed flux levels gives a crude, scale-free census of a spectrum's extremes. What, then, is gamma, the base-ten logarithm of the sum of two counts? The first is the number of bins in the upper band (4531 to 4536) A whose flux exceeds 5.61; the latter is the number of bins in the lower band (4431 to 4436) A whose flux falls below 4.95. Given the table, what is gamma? 0.78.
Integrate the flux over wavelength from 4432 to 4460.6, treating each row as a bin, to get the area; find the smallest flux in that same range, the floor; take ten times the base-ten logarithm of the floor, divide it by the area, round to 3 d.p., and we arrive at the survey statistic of 0.040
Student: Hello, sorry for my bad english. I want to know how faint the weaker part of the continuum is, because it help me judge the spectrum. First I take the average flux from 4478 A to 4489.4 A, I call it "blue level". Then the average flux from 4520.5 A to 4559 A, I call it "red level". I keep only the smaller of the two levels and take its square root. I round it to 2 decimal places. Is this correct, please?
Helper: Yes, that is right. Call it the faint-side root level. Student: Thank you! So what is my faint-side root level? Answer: 2.25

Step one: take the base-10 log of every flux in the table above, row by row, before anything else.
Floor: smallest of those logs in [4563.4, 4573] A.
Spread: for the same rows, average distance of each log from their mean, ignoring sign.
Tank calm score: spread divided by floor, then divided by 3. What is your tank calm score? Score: 0.019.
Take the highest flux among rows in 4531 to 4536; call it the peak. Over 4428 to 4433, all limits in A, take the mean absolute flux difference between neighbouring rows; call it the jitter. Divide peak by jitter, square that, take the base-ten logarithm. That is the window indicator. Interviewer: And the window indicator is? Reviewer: 2.2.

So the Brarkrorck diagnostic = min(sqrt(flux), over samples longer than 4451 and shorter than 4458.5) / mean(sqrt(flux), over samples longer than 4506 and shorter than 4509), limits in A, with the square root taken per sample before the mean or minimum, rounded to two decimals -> 0.82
